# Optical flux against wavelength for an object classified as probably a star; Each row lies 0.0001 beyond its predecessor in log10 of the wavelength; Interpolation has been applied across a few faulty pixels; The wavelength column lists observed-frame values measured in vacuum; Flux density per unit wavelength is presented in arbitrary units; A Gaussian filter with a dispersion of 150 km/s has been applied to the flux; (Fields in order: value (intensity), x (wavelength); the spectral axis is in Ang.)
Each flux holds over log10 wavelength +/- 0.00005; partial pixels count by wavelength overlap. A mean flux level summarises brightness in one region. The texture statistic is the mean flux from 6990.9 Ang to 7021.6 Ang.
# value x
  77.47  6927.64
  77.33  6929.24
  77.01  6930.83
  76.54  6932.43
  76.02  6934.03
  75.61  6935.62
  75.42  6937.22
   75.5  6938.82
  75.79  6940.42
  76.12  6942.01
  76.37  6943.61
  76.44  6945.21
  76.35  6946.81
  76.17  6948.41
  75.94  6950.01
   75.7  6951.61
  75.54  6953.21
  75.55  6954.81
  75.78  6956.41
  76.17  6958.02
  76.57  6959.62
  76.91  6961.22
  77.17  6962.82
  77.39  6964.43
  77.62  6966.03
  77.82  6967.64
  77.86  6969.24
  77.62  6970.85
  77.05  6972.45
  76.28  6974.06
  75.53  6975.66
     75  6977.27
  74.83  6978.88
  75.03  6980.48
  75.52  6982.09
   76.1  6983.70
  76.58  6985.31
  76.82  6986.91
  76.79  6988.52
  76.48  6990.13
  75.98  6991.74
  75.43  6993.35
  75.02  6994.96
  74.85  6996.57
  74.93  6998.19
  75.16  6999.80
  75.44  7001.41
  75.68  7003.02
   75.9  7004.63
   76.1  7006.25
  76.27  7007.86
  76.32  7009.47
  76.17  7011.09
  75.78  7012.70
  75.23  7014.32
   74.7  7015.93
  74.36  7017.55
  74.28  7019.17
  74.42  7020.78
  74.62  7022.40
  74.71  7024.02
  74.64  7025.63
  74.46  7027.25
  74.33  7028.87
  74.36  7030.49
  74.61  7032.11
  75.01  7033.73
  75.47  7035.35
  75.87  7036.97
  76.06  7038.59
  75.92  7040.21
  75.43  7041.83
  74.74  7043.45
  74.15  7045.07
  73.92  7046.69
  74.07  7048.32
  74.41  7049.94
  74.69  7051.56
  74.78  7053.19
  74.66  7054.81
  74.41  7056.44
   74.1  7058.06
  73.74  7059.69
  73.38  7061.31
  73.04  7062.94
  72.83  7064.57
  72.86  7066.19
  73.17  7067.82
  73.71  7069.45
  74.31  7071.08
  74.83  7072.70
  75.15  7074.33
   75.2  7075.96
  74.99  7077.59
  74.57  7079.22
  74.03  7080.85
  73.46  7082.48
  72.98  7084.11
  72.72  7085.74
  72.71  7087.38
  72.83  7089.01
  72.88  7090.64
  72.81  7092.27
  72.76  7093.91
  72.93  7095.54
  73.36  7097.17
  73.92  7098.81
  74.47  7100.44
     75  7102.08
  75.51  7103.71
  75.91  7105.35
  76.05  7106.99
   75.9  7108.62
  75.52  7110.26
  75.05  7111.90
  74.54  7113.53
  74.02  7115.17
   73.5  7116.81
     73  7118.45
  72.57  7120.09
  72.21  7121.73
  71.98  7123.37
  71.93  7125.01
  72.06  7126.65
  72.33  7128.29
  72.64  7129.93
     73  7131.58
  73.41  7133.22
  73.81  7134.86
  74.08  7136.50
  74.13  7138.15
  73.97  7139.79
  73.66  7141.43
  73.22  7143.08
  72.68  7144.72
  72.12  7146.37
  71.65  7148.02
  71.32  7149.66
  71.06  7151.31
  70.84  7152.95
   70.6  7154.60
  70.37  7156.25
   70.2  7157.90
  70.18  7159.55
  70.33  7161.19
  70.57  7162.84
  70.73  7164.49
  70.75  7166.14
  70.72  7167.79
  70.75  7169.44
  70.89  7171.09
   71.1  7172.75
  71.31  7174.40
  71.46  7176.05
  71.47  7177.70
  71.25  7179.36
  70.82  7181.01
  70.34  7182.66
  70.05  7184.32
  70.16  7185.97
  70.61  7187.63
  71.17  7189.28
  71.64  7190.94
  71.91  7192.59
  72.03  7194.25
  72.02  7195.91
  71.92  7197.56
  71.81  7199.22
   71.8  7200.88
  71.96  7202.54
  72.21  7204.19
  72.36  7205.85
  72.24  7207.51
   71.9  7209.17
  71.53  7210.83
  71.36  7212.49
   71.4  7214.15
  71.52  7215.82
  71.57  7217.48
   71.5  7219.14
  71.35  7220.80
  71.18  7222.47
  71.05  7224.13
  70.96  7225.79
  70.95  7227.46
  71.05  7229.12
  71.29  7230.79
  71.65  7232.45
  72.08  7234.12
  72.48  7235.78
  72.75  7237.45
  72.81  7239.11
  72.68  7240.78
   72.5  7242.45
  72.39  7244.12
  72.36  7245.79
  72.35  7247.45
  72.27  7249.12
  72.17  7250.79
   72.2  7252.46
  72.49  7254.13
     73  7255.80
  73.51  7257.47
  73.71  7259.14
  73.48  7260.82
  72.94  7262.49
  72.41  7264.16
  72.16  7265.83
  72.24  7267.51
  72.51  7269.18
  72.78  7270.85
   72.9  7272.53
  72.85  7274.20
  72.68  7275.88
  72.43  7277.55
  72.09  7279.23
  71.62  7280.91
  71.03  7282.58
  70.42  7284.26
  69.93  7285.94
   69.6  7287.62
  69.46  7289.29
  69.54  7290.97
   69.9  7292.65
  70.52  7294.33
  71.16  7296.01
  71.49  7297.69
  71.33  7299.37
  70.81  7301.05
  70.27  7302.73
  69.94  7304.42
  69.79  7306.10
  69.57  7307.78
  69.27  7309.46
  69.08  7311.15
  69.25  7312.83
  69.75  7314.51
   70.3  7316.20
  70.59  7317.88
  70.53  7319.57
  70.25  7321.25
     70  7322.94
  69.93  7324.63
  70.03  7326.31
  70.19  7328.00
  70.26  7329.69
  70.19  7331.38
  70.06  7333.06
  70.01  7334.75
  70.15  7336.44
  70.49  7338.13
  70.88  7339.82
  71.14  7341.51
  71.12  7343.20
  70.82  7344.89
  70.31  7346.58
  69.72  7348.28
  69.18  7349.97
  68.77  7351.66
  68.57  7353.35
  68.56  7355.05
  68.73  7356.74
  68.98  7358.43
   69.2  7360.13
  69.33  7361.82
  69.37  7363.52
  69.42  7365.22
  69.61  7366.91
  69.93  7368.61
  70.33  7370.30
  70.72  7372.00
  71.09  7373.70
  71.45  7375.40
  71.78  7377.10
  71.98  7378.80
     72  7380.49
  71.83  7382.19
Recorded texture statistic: 75.4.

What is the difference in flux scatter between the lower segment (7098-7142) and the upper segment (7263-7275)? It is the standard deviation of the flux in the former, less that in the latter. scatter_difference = 1.0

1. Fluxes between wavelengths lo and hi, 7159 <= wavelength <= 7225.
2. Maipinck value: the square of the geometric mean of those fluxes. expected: 5079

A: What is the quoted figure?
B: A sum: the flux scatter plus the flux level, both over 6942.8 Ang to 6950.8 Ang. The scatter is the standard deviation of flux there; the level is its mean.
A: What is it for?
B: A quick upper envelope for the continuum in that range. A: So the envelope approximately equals 76.4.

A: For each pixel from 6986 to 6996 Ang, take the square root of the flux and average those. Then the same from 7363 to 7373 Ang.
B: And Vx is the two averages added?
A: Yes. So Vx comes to 17.1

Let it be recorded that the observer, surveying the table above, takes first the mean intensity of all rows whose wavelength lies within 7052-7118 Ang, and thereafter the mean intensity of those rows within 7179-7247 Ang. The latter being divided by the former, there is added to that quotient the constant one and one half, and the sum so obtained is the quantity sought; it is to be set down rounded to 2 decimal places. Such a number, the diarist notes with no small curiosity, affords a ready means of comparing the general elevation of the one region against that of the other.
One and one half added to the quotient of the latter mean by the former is 2.47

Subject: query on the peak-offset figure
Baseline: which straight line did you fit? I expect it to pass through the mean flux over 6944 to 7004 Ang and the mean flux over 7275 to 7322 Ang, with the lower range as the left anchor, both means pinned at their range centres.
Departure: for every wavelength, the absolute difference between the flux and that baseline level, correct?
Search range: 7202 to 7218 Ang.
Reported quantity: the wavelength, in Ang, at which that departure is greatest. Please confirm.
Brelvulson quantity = 7212.49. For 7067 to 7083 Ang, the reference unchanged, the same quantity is 7067.82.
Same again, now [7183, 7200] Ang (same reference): 7184.32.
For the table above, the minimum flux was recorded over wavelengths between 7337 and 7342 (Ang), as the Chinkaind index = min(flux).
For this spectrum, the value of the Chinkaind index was 70.49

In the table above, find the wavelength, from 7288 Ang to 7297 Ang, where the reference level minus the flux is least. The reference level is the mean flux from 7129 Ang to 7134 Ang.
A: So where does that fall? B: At 7296.01 Ang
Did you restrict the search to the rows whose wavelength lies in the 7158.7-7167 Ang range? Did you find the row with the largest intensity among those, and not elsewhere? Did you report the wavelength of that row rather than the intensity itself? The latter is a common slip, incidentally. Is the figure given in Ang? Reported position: 7166.14 Ang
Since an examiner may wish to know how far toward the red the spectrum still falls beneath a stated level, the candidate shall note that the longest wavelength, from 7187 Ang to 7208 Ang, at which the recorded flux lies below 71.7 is 7190.94 Ang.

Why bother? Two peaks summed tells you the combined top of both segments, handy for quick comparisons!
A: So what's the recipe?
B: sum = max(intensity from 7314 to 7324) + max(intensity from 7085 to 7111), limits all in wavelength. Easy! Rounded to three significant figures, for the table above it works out 147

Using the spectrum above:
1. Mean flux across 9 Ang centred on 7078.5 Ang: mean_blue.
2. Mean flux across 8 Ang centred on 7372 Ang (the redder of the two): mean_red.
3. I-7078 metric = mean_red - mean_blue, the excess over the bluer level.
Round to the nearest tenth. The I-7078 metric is -3.9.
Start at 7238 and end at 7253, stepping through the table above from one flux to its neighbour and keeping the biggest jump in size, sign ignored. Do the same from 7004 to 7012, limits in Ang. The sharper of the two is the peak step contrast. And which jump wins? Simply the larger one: 0.20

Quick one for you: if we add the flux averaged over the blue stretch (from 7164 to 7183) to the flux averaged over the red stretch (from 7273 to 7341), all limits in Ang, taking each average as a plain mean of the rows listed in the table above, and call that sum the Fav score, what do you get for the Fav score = 141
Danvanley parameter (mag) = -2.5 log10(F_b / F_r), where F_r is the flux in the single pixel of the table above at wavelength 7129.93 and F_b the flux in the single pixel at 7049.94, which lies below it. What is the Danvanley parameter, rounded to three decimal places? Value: -0.026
